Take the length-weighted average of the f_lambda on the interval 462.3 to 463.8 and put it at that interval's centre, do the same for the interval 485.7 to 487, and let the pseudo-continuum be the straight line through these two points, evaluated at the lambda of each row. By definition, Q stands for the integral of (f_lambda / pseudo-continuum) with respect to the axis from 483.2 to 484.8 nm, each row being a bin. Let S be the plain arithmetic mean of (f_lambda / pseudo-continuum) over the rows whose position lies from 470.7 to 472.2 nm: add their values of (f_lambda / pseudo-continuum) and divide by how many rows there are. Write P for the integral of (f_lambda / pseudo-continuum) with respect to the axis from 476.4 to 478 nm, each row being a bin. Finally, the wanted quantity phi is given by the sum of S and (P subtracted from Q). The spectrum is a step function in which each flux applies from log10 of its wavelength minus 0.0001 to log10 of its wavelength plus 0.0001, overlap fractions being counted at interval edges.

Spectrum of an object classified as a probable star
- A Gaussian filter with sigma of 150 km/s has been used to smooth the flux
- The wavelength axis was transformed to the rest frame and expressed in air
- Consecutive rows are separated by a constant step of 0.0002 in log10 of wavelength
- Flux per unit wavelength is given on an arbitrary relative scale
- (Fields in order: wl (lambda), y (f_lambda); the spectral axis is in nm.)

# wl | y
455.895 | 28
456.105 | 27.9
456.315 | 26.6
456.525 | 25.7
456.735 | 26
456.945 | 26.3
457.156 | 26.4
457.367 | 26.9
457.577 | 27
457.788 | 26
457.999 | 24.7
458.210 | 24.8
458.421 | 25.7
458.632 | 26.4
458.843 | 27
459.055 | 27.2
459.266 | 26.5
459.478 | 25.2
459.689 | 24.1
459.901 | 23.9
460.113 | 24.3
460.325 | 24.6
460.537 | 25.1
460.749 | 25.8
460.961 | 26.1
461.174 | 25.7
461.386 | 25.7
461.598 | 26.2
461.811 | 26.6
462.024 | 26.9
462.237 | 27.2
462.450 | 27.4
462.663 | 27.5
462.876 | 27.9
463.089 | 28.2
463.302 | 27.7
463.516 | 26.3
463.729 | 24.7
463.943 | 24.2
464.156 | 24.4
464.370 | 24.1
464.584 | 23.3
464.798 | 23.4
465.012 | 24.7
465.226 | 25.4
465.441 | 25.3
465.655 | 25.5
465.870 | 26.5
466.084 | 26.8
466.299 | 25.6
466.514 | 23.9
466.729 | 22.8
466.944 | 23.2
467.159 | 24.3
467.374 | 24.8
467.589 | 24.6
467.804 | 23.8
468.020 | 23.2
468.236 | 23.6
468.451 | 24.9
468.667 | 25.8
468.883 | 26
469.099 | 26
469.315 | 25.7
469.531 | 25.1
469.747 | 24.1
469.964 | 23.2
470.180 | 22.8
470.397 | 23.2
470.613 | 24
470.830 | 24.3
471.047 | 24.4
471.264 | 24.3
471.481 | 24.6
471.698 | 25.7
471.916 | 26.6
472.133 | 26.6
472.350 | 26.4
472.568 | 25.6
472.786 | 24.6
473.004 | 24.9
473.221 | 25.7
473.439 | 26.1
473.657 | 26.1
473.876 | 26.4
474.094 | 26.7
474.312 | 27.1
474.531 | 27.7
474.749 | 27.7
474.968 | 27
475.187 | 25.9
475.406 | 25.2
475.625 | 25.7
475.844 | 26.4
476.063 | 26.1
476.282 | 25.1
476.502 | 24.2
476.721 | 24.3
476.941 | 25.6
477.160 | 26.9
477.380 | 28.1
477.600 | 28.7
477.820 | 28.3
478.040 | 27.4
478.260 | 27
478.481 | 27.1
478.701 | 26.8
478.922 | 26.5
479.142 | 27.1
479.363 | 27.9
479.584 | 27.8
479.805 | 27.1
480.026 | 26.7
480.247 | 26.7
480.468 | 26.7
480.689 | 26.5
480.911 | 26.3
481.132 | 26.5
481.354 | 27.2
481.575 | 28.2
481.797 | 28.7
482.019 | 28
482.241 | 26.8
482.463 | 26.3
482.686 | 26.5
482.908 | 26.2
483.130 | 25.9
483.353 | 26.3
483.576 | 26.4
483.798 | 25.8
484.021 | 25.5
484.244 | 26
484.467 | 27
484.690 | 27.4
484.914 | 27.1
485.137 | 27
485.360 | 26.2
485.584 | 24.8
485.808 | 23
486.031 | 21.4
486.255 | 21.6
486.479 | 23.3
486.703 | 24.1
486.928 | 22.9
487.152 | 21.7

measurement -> 1.06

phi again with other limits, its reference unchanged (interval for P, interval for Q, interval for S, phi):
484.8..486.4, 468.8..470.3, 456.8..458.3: 0.64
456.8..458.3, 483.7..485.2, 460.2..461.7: 1.27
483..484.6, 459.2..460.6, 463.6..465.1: 0.34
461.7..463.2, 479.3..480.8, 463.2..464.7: 1.11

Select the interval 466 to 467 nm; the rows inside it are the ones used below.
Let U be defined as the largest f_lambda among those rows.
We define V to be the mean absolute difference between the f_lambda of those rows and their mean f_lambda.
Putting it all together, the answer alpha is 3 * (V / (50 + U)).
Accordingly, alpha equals 0.054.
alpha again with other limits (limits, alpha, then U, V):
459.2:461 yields 0.029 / 26.5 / 0.75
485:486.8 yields 0.062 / 27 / 1.60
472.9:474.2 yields 0.018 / 26.7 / 0.46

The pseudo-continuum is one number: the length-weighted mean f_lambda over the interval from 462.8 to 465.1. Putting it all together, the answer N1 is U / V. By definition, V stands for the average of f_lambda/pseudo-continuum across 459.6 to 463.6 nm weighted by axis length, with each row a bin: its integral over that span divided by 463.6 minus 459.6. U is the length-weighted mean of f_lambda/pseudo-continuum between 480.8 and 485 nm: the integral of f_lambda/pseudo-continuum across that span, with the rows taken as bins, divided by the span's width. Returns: 1.02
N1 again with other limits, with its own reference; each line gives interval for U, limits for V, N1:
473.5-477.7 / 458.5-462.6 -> 1.02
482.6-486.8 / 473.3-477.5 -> 0.97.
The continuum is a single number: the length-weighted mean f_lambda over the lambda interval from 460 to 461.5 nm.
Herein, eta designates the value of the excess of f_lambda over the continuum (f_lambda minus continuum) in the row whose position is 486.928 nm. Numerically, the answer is -2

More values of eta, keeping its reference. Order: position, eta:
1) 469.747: -1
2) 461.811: 1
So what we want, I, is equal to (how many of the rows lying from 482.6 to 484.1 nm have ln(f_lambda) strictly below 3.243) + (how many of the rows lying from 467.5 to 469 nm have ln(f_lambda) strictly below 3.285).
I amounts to 8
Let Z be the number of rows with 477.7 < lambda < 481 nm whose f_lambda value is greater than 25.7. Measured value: 15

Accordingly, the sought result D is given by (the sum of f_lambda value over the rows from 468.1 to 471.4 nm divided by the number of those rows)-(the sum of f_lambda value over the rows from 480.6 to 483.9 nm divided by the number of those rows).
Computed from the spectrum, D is -2.3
